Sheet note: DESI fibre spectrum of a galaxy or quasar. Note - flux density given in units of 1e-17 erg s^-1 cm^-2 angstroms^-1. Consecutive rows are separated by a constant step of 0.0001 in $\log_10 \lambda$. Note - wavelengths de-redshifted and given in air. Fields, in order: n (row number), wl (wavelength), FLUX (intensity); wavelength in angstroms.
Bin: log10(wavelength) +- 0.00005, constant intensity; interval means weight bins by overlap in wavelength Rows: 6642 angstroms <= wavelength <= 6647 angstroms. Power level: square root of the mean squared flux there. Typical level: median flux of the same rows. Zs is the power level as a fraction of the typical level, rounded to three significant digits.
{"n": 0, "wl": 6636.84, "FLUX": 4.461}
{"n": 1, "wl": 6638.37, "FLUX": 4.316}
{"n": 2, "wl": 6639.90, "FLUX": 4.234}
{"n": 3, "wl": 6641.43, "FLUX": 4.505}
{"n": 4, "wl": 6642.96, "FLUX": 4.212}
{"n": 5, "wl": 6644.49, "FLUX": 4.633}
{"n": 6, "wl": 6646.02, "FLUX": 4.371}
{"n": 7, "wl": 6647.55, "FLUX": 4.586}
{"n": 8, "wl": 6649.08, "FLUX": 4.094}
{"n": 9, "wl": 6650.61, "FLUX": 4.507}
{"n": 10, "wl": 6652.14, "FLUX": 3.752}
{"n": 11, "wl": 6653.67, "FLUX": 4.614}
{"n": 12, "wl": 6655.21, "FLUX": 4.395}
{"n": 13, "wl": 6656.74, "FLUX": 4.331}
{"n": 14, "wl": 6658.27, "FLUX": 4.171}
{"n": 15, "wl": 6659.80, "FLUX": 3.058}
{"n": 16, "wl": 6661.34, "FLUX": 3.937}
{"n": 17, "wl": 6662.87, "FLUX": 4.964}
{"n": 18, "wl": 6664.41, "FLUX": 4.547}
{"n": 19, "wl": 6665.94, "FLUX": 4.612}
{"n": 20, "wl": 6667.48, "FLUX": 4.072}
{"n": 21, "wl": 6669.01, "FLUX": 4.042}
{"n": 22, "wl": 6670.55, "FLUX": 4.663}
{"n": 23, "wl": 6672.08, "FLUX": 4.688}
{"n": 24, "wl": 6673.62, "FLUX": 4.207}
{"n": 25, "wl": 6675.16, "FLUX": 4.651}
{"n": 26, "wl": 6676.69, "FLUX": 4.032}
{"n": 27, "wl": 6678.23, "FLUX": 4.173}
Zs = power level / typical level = 1.01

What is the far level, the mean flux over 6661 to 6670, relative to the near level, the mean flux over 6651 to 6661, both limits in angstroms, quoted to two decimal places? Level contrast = 1.08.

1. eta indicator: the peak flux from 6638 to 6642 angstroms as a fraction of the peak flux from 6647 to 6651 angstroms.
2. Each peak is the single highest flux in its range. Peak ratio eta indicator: 0.98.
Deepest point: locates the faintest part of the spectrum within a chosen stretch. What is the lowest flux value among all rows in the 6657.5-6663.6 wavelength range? 3.058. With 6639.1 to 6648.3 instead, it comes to 4.212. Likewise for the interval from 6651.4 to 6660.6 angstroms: 3.058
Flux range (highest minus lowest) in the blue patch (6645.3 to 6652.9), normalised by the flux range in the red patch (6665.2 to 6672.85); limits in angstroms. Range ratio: 1.3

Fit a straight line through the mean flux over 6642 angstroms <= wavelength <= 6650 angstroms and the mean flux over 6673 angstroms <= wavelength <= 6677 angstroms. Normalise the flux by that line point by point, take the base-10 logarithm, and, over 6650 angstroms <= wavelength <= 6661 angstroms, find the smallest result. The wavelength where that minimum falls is 6659.80 angstroms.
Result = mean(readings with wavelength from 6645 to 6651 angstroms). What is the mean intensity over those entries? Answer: 4.39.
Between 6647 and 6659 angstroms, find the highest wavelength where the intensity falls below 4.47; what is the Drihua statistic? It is 6658.27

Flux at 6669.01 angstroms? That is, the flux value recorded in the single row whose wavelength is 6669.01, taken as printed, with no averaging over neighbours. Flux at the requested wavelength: 4.042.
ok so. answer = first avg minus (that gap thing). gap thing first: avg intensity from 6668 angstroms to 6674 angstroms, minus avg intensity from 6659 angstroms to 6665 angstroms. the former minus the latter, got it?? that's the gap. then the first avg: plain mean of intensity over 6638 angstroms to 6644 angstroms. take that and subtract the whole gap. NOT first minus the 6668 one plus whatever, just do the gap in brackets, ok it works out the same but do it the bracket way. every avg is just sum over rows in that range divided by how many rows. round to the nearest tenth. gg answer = 4.0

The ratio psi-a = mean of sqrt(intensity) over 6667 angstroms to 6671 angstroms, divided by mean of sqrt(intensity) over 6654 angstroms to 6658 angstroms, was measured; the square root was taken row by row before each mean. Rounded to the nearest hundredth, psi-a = 0.99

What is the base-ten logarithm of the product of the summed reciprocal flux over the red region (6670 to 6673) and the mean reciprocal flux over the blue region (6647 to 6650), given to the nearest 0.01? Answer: -1.00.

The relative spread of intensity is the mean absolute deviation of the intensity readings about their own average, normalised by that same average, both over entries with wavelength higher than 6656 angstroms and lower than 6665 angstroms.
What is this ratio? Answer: 0.107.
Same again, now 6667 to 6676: 0.064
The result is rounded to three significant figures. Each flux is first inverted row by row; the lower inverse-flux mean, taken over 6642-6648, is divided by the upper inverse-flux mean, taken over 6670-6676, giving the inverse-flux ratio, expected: 1.02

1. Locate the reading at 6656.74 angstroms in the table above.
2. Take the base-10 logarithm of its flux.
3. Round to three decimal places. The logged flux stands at 0.637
